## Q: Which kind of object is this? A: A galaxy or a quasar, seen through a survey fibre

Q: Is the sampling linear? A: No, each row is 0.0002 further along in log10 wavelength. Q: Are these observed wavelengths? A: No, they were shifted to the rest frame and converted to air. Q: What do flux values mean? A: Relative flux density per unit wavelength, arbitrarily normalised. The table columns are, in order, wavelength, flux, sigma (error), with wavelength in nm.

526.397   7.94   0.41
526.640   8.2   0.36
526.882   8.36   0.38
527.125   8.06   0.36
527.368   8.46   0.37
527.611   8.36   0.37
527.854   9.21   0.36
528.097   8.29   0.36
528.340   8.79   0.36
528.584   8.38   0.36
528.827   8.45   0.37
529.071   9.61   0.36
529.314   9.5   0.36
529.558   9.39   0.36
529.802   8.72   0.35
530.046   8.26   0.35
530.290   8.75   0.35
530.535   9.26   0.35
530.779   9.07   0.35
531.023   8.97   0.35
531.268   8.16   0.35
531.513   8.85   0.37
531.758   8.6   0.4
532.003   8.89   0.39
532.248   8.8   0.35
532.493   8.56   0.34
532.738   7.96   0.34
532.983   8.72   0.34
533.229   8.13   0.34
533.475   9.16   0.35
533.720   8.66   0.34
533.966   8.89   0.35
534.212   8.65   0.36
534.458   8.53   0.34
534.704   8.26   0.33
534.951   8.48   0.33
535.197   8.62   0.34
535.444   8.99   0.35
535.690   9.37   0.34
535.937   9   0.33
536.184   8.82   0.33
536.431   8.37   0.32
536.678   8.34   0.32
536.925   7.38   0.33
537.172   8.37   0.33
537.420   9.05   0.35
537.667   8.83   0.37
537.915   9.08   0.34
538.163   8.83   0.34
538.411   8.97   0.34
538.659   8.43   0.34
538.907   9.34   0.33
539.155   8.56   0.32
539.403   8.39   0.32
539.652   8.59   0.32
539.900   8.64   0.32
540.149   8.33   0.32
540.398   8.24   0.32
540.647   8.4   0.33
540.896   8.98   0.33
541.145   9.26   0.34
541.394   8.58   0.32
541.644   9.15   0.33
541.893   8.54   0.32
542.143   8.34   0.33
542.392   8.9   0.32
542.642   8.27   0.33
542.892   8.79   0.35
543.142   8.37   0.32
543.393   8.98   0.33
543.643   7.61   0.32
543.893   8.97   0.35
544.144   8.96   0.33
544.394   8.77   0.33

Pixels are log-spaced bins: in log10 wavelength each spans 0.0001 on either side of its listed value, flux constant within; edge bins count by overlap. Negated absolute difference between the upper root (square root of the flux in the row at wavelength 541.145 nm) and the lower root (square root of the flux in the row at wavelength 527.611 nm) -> -0.15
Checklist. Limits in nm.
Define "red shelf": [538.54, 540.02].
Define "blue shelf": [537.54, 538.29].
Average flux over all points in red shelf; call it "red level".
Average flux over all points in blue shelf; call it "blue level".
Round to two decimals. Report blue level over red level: 1.03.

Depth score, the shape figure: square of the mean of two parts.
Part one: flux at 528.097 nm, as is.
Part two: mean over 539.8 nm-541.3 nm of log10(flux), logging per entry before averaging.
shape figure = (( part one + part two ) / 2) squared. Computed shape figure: 21.3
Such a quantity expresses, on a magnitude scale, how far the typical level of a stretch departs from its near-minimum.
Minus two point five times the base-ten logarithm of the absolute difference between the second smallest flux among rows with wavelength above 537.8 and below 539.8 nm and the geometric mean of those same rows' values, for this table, 1.2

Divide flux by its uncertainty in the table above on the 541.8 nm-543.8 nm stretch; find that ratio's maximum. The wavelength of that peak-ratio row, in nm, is 542.392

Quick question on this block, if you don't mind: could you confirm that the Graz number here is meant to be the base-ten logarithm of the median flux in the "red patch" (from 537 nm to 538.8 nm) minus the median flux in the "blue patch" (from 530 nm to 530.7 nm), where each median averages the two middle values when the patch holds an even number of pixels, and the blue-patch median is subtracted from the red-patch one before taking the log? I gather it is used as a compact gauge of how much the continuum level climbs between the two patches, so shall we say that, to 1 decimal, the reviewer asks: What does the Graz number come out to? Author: -1.1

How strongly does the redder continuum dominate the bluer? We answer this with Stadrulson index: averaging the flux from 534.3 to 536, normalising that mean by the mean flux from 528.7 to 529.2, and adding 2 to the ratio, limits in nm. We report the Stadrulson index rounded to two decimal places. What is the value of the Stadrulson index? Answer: 2.97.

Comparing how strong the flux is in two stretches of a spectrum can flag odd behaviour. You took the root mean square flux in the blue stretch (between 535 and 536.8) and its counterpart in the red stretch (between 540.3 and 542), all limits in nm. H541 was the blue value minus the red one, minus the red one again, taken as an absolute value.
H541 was 8.69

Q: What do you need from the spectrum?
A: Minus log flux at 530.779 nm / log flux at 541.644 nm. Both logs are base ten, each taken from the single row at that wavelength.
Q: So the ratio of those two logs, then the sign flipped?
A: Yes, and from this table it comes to -0.996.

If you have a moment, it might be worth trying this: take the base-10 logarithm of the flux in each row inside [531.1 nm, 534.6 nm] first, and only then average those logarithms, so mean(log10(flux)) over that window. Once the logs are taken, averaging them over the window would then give 0.935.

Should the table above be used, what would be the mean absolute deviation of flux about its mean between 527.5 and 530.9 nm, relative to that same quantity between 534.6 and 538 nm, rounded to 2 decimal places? 1.08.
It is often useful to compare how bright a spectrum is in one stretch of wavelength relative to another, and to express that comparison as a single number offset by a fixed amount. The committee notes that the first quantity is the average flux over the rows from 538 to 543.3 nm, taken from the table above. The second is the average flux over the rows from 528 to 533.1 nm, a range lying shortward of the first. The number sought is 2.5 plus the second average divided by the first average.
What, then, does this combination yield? 3.51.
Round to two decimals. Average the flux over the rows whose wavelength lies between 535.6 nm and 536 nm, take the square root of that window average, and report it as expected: 3.03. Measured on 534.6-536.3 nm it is 2.97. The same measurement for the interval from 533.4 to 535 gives 2.94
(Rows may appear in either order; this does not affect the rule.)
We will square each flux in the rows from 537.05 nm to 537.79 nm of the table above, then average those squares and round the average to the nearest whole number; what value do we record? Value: 77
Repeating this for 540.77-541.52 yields 80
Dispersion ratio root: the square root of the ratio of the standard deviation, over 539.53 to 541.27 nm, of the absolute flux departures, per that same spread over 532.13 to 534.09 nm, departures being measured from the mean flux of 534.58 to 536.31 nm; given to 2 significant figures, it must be 0.73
